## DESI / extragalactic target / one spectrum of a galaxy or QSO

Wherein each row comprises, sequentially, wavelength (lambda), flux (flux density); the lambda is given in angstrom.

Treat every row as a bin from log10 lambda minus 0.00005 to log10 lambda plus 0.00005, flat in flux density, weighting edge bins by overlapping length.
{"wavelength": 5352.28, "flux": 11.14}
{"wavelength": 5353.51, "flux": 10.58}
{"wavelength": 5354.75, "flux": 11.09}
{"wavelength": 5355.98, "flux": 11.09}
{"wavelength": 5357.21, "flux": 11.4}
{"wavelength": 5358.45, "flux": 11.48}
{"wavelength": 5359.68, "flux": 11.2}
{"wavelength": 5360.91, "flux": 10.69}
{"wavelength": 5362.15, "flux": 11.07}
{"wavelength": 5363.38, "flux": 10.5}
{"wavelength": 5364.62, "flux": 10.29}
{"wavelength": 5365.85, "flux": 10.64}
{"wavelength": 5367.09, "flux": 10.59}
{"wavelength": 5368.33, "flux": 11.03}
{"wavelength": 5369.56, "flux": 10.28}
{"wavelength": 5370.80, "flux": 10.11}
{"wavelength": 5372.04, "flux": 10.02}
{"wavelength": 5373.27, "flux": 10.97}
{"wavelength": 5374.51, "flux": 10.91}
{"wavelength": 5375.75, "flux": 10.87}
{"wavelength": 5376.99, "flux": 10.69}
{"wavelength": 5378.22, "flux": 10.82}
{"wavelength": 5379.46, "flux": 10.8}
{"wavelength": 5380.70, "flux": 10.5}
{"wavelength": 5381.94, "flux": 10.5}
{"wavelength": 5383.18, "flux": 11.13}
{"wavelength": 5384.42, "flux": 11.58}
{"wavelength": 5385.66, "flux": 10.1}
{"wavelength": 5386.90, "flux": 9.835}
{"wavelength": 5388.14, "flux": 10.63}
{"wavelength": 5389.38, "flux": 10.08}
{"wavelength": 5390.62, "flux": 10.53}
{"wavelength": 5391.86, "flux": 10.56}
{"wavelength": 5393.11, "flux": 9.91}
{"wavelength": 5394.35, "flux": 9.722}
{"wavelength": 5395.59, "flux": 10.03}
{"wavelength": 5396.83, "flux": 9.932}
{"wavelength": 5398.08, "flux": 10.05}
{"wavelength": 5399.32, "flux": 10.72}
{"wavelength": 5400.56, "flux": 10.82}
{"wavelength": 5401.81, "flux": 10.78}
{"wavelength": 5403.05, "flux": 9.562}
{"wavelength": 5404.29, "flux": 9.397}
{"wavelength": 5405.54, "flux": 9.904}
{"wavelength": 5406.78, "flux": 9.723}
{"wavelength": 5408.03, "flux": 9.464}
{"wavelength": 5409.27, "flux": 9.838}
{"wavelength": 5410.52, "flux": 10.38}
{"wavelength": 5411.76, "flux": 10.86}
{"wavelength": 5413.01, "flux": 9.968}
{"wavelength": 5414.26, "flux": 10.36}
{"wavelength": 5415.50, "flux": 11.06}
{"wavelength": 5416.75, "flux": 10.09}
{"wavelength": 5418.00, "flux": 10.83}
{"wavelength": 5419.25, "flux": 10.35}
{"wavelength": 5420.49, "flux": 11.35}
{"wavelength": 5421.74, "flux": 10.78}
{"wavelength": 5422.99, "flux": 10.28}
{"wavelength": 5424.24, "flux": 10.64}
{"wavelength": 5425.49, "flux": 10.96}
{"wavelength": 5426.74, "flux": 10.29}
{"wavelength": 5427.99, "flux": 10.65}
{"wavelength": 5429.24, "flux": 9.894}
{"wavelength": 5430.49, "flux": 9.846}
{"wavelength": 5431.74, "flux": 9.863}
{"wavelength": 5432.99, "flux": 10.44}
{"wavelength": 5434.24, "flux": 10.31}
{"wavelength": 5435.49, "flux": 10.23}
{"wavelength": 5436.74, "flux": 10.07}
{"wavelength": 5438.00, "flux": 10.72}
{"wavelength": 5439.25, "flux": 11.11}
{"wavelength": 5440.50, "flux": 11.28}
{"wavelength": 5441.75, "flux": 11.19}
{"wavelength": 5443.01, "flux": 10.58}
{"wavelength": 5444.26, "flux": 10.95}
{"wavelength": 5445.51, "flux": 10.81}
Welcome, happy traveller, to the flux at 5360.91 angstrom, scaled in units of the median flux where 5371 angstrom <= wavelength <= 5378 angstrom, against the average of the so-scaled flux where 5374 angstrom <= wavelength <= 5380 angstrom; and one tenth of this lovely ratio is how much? 0.0988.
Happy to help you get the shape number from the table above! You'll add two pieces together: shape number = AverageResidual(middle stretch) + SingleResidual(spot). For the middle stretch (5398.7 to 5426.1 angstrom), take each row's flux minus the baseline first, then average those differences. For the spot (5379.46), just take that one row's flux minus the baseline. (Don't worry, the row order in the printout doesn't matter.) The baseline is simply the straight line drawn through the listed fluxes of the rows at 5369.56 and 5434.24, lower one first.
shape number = 0.6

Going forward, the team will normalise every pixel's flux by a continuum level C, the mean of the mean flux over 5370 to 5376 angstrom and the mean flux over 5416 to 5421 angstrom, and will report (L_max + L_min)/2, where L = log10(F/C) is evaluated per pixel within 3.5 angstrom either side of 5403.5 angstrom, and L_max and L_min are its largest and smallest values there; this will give -0.022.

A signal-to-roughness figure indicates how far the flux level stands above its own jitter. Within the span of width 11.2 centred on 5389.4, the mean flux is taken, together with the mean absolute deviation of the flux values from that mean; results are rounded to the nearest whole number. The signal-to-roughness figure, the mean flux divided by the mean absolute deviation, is 23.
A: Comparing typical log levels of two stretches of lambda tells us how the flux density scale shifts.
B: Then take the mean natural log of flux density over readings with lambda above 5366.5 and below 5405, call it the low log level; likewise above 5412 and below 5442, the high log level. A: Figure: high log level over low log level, 1.00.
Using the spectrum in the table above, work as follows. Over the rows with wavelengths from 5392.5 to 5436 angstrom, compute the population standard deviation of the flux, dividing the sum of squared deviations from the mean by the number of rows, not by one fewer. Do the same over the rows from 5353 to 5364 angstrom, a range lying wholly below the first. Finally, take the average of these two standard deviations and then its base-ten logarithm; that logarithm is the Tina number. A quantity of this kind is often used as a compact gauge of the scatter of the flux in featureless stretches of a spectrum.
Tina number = -0.393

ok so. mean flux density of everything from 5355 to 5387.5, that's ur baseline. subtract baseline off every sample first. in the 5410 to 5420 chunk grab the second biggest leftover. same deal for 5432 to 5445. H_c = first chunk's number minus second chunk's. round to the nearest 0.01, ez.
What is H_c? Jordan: -0.33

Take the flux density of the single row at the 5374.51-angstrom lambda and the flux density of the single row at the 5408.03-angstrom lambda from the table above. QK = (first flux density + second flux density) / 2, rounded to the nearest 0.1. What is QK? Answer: 10.2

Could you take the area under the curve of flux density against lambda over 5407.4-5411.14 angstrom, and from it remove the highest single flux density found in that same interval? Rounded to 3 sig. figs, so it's 26.6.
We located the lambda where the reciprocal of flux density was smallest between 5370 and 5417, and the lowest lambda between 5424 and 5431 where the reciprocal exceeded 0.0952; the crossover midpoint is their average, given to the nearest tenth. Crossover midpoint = 5405.6 angstrom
